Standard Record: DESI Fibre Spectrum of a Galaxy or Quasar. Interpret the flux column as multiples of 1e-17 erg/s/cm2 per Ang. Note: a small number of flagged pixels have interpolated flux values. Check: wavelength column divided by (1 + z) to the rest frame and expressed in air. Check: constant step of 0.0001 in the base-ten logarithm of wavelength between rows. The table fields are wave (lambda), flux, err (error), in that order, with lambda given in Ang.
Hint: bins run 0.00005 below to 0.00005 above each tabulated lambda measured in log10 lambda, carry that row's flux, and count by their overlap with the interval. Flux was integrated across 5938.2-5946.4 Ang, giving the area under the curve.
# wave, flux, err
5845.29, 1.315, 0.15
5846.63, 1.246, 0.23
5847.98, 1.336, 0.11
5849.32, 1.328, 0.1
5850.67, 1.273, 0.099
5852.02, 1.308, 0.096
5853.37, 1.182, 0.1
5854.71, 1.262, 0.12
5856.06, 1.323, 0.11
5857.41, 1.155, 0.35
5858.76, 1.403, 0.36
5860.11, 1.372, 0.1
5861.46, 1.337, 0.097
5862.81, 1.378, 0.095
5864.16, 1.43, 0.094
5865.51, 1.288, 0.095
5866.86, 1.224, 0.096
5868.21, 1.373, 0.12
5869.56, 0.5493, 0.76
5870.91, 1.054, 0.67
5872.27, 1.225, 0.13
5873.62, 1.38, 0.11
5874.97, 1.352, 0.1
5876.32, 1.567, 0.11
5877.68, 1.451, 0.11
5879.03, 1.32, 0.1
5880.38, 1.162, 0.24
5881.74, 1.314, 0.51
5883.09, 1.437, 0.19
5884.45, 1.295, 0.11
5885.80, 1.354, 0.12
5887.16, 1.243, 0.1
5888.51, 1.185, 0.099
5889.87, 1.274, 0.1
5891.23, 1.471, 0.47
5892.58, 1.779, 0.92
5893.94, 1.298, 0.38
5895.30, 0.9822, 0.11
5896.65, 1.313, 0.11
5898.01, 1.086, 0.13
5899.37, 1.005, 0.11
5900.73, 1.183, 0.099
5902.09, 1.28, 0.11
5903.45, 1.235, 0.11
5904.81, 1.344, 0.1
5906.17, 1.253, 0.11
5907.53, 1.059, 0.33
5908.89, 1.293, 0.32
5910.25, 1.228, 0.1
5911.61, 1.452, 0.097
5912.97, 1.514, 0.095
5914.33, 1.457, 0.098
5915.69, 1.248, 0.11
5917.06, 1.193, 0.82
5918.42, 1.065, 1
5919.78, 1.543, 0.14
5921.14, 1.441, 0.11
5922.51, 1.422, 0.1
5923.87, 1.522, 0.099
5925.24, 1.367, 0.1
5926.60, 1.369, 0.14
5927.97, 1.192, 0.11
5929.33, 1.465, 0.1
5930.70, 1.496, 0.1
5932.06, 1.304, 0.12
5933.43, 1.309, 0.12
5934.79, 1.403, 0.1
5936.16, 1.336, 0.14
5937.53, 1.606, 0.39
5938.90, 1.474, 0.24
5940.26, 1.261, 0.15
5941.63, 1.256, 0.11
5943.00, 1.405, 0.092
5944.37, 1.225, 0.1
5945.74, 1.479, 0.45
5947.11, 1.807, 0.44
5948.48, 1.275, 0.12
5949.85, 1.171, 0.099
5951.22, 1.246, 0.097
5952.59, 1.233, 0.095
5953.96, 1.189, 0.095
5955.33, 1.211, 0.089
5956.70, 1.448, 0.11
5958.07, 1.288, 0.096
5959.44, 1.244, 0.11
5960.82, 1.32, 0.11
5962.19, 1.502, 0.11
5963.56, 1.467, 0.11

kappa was 11.1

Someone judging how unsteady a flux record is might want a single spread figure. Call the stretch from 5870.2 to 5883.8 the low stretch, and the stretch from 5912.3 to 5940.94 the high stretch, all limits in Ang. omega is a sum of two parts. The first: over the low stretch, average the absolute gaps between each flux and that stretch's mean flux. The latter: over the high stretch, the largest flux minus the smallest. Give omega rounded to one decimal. 0.7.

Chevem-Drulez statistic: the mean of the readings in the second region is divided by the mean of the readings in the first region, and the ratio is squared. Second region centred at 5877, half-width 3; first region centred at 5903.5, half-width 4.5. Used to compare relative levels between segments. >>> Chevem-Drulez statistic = 1.4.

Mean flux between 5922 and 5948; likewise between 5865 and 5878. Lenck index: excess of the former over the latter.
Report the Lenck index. 0.16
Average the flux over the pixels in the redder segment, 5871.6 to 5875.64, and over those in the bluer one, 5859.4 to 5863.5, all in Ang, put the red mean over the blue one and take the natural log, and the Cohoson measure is -0.03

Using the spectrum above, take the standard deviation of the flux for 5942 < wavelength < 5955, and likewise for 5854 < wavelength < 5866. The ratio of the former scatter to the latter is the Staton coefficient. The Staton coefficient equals 2.4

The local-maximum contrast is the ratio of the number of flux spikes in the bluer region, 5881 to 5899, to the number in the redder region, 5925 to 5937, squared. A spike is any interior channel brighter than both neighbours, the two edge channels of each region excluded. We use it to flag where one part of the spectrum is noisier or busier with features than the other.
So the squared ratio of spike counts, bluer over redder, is 1.8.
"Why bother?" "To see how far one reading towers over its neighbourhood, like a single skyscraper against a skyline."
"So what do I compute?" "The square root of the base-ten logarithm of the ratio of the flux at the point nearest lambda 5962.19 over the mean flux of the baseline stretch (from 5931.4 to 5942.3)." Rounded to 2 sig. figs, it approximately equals 0.20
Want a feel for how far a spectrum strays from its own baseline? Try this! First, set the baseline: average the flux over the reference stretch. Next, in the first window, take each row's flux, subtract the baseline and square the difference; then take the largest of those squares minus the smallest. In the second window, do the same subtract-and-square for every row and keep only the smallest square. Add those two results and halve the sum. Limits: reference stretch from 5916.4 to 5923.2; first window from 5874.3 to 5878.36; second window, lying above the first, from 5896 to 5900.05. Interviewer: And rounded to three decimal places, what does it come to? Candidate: 0.027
